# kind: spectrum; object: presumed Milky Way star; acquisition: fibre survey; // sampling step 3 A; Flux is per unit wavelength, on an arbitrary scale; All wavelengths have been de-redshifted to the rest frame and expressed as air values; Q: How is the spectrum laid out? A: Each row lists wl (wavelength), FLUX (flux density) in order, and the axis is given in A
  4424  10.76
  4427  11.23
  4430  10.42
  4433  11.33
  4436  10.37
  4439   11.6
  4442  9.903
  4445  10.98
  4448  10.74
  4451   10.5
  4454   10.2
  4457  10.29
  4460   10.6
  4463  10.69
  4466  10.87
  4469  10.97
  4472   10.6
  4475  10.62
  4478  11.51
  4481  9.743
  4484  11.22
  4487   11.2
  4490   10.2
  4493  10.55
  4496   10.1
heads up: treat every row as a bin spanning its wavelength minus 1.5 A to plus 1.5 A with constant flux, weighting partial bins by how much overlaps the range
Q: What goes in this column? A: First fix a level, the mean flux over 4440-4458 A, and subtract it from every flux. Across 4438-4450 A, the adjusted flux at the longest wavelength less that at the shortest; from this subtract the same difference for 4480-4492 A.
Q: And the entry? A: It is -1.3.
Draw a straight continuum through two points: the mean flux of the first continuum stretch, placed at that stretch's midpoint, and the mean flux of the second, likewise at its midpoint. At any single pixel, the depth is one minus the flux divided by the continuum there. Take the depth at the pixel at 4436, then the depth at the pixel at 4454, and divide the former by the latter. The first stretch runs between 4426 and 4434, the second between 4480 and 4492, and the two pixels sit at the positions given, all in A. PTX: 0.9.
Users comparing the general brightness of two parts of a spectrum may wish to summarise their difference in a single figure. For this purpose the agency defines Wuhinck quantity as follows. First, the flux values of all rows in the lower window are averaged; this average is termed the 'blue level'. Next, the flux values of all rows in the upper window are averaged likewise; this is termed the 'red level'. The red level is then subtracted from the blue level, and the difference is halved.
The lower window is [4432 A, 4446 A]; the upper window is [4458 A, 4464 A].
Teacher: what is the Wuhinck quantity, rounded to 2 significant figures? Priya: 0.10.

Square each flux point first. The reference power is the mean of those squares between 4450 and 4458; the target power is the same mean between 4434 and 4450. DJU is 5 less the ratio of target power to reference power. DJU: 3.92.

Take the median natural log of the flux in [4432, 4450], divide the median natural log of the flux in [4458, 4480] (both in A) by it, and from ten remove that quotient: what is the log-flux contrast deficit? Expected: 9.007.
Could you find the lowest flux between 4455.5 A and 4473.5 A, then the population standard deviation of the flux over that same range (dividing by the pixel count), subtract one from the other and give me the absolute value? 10.1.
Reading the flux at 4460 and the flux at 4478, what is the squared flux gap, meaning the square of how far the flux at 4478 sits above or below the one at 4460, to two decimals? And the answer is 0.83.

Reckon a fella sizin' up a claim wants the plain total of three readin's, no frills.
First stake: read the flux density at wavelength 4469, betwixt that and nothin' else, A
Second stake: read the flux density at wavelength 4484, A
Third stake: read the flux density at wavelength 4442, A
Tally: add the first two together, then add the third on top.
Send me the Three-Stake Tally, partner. 32.1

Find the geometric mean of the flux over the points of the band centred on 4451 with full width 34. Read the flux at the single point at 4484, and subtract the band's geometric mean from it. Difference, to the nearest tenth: 0.6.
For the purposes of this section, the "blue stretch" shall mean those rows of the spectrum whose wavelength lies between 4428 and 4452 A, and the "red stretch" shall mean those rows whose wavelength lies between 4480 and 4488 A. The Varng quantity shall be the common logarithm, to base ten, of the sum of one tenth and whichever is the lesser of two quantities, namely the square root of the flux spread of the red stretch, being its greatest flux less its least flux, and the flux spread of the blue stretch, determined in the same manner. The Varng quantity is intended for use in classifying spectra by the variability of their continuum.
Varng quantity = 0.12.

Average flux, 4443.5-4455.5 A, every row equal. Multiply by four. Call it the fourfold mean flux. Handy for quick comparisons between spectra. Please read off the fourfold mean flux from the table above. 42.4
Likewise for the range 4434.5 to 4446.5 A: 42.9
